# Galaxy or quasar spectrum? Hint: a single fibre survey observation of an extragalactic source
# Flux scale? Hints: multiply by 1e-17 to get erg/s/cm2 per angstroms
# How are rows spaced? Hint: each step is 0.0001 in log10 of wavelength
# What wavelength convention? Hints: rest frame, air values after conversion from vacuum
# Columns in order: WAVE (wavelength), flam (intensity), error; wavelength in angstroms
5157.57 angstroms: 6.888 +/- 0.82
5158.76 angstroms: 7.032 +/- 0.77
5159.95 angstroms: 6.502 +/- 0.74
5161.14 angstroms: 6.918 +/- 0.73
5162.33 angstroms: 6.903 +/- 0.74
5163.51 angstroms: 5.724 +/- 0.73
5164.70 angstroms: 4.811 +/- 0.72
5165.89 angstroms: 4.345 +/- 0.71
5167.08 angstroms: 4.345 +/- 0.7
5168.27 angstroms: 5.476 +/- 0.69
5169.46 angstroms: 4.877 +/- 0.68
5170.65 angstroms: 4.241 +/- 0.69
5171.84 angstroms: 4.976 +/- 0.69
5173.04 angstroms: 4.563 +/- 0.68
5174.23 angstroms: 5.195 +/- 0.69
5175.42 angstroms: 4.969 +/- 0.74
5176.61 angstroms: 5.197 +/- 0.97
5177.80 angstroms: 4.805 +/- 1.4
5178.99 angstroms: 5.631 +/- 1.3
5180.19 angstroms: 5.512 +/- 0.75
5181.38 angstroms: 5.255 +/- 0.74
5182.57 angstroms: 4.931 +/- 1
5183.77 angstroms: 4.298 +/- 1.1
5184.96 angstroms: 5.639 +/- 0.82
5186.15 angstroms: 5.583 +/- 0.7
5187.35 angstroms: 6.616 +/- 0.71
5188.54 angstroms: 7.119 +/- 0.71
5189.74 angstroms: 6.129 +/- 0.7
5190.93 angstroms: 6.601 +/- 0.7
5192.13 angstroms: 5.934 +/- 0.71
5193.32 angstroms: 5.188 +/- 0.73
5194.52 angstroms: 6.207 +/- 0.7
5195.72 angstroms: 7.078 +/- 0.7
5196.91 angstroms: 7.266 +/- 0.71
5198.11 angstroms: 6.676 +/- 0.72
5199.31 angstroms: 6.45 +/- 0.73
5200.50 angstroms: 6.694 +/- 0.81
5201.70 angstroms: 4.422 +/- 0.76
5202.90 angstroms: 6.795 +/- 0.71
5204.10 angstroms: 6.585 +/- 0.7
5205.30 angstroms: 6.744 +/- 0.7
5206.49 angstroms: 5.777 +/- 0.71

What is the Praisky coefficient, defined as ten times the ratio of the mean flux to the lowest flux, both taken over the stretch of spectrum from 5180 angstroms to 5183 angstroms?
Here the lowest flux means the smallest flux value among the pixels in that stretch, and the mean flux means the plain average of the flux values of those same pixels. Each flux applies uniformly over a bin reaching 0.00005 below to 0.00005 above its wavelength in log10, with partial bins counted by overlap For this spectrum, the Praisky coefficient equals 10.6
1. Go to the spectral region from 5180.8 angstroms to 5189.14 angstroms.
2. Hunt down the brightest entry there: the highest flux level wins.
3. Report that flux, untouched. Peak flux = 7.119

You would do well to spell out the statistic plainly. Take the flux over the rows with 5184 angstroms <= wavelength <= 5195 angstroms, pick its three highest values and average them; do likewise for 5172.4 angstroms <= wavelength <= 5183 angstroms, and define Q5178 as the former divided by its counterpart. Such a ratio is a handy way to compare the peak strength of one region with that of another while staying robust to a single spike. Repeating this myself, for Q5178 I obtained 1.24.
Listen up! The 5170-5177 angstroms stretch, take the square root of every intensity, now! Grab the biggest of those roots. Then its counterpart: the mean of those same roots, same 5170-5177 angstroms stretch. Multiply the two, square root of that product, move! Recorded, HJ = 2.24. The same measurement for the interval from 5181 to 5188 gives 2.44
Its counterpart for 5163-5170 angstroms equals 2.30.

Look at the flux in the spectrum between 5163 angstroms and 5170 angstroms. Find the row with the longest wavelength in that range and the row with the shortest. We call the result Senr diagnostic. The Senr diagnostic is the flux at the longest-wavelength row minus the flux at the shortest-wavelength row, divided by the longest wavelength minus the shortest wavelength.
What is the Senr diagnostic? -0.14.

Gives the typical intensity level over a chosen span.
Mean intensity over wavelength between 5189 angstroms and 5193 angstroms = 6.2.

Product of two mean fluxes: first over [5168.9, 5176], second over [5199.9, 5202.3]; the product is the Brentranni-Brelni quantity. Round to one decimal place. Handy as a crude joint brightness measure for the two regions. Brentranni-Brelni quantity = 26.7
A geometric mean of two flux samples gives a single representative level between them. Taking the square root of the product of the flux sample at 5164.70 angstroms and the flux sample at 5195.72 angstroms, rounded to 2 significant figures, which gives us 5.8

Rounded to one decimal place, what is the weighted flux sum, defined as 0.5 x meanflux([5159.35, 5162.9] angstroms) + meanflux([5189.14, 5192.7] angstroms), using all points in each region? 9.6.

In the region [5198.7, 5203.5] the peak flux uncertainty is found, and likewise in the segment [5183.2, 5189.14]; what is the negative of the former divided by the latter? -0.74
